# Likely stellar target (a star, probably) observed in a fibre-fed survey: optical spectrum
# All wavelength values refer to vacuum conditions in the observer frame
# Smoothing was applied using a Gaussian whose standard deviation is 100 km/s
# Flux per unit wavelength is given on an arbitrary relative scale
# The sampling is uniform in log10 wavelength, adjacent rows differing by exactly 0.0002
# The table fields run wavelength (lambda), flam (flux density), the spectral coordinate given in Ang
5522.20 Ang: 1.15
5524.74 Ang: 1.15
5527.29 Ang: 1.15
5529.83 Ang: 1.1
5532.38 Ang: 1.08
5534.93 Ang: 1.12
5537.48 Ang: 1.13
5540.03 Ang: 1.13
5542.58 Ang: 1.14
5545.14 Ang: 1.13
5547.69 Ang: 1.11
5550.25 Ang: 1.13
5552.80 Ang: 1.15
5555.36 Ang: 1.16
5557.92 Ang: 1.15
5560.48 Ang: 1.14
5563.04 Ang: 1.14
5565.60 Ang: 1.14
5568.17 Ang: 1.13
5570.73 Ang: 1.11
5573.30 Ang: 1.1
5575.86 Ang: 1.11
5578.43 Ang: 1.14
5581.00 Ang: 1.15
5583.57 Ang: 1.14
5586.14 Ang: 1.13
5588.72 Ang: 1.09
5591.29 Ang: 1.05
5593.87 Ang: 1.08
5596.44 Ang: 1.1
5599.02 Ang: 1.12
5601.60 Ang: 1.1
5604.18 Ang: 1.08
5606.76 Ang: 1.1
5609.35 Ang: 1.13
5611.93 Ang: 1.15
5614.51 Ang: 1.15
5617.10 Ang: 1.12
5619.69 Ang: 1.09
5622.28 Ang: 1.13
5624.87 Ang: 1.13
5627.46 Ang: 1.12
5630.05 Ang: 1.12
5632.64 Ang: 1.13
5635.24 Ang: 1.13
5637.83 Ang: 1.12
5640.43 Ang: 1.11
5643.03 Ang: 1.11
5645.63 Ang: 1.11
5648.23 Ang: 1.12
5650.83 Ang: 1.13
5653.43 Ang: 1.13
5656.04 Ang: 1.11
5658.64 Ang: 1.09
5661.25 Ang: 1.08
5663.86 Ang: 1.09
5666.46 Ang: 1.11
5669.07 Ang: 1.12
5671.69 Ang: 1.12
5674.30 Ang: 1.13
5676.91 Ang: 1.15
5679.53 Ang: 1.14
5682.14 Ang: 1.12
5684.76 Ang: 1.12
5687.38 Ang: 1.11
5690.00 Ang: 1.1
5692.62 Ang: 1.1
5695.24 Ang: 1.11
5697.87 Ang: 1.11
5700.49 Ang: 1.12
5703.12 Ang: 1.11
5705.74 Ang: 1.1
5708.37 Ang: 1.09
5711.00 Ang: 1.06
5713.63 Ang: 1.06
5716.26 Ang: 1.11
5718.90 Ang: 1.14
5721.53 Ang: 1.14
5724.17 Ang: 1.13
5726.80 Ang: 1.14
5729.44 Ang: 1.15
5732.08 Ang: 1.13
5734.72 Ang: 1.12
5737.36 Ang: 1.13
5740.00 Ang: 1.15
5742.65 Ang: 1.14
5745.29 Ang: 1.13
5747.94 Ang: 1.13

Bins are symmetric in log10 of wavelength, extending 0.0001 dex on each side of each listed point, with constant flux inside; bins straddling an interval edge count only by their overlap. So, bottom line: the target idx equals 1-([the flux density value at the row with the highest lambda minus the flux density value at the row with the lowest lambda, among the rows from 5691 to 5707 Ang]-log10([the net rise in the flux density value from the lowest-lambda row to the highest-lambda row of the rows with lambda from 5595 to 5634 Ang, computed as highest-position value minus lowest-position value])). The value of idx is -0.52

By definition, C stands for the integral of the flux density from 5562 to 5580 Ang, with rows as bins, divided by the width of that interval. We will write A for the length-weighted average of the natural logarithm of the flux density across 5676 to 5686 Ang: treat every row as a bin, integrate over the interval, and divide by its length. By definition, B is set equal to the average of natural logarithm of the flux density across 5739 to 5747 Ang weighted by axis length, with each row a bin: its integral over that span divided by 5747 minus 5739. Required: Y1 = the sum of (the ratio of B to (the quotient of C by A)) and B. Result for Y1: 0.144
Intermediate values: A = 0.124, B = 0.130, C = 1.12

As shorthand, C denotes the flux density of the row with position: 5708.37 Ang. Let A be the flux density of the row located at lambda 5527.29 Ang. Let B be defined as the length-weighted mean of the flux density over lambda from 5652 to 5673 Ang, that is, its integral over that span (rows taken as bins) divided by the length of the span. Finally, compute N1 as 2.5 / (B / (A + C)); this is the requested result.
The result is 5.06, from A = 1.15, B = 1.106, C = 1.09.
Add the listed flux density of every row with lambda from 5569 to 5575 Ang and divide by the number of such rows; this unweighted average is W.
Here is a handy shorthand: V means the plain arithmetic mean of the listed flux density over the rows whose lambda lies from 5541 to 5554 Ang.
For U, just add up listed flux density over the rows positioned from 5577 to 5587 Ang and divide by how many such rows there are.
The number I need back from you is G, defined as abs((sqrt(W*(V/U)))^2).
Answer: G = 1.10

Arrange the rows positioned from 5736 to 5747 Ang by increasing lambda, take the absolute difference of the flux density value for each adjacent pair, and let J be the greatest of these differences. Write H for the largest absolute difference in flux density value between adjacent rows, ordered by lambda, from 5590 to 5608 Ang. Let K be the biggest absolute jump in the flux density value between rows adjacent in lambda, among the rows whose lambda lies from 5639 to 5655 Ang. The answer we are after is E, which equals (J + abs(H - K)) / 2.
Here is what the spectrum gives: 0.020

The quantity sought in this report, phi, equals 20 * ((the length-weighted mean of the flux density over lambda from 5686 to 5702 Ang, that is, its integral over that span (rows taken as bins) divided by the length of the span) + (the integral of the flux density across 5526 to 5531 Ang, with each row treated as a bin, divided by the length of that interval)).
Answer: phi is 44.7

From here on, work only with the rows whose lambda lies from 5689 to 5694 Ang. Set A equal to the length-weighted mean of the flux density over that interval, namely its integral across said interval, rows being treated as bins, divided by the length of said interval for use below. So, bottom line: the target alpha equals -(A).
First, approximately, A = 1.10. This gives -1.10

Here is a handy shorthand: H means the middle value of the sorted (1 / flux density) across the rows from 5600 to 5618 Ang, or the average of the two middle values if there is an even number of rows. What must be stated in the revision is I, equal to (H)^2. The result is 0.80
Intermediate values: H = 0.893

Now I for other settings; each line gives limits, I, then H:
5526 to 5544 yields 0.78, 0.885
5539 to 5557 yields 0.78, 0.885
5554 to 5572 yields 0.77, 0.877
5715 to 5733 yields 0.77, 0.877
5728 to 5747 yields 0.78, 0.885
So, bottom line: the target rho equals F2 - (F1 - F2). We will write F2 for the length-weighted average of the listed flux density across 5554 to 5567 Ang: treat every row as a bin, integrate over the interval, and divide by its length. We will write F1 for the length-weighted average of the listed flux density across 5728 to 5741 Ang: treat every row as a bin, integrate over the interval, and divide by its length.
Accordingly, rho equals 1.15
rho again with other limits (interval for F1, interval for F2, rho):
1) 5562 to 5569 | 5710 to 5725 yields 1.08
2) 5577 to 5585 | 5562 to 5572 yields 1.12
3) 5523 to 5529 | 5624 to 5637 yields 1.11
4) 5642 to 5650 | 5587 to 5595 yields 1.04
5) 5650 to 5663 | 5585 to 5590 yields 1.11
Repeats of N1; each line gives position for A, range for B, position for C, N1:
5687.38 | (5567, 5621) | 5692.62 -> 4.96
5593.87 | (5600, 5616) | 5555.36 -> 5.01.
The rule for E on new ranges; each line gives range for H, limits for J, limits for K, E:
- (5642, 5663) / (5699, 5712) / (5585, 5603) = 0.025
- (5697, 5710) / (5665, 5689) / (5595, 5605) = 0.015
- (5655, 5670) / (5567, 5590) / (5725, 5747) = 0.020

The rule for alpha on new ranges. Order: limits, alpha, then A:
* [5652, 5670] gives -1.10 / 1.10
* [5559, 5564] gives -1.14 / 1.14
